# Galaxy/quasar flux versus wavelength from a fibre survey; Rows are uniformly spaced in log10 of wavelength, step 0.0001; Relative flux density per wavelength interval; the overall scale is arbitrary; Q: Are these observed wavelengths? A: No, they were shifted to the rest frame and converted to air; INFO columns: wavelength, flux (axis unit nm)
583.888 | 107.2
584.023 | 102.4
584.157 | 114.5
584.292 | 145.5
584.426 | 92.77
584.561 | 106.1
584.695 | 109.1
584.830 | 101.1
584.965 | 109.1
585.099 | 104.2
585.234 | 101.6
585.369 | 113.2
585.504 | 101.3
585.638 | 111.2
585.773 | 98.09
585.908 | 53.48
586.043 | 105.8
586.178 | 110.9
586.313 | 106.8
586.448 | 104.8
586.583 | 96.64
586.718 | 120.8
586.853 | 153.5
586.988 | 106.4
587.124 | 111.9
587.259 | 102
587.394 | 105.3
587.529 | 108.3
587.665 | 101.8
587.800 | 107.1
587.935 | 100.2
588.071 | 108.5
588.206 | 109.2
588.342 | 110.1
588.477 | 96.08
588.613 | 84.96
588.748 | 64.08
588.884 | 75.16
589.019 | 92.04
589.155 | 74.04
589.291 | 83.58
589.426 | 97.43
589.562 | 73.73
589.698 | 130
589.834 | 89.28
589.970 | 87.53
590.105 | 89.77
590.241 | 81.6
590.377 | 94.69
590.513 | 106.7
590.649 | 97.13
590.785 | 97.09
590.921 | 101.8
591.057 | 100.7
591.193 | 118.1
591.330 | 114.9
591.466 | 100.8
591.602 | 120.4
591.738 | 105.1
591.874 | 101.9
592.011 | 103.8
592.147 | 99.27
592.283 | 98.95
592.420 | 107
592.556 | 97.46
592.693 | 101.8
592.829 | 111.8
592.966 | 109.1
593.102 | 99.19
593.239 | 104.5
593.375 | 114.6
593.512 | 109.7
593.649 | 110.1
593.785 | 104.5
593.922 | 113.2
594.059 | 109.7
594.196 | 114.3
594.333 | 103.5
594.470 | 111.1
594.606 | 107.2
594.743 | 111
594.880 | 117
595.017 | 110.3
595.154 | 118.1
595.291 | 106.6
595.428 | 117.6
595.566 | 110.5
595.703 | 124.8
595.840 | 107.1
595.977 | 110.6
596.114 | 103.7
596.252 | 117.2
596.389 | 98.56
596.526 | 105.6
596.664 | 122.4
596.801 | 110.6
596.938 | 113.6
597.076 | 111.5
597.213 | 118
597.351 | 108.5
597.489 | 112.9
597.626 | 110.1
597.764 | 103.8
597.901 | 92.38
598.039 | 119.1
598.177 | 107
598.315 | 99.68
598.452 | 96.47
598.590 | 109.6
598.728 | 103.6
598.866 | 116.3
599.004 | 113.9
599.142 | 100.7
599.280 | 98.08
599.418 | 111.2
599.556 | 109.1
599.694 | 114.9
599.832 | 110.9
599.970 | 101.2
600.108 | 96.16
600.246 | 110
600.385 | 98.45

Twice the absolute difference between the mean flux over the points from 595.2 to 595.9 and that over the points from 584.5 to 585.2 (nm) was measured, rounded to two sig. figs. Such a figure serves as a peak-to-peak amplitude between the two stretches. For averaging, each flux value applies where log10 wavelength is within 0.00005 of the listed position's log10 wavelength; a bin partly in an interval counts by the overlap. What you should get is 15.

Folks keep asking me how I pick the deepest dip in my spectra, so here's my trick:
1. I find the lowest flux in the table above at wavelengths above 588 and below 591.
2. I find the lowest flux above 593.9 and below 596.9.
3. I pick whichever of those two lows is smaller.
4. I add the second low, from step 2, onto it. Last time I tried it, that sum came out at 163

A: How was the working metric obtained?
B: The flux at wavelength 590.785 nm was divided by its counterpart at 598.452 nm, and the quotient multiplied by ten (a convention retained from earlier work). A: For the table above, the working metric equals 10.1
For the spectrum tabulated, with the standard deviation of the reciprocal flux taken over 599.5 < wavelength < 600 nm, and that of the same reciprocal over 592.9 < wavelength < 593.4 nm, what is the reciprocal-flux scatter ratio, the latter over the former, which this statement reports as 1.2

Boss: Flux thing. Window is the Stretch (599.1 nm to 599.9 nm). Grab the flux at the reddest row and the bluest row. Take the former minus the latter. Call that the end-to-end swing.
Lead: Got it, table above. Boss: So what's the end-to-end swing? 10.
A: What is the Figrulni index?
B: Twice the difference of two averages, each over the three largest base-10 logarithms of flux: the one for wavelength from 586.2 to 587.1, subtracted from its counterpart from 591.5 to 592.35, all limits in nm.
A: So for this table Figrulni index -0.12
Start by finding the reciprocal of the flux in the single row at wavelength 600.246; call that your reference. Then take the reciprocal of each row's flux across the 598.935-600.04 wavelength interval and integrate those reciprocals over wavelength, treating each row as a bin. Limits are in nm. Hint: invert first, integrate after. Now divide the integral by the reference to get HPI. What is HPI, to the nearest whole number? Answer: 1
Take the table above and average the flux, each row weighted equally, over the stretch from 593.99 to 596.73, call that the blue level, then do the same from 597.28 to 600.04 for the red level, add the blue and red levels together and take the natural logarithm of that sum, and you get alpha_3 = 5.39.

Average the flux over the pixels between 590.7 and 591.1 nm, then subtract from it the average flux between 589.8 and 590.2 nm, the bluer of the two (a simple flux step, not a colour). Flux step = 11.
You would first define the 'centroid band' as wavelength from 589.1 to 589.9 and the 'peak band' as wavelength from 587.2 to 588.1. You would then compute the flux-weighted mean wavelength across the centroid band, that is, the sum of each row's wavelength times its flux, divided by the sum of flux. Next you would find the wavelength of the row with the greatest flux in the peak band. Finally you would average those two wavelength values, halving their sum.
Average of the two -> 588.79 nm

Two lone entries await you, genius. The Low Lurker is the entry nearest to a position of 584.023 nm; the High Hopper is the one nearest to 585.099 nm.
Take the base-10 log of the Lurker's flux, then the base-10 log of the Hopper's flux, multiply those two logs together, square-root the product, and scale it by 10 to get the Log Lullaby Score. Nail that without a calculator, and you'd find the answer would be 20.1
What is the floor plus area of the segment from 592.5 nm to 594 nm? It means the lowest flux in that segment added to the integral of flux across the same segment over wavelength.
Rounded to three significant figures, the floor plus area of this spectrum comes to 258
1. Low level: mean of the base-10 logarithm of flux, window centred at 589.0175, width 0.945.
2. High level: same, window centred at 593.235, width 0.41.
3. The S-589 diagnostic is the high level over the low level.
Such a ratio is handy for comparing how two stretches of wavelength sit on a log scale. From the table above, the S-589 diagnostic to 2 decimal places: 1.06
